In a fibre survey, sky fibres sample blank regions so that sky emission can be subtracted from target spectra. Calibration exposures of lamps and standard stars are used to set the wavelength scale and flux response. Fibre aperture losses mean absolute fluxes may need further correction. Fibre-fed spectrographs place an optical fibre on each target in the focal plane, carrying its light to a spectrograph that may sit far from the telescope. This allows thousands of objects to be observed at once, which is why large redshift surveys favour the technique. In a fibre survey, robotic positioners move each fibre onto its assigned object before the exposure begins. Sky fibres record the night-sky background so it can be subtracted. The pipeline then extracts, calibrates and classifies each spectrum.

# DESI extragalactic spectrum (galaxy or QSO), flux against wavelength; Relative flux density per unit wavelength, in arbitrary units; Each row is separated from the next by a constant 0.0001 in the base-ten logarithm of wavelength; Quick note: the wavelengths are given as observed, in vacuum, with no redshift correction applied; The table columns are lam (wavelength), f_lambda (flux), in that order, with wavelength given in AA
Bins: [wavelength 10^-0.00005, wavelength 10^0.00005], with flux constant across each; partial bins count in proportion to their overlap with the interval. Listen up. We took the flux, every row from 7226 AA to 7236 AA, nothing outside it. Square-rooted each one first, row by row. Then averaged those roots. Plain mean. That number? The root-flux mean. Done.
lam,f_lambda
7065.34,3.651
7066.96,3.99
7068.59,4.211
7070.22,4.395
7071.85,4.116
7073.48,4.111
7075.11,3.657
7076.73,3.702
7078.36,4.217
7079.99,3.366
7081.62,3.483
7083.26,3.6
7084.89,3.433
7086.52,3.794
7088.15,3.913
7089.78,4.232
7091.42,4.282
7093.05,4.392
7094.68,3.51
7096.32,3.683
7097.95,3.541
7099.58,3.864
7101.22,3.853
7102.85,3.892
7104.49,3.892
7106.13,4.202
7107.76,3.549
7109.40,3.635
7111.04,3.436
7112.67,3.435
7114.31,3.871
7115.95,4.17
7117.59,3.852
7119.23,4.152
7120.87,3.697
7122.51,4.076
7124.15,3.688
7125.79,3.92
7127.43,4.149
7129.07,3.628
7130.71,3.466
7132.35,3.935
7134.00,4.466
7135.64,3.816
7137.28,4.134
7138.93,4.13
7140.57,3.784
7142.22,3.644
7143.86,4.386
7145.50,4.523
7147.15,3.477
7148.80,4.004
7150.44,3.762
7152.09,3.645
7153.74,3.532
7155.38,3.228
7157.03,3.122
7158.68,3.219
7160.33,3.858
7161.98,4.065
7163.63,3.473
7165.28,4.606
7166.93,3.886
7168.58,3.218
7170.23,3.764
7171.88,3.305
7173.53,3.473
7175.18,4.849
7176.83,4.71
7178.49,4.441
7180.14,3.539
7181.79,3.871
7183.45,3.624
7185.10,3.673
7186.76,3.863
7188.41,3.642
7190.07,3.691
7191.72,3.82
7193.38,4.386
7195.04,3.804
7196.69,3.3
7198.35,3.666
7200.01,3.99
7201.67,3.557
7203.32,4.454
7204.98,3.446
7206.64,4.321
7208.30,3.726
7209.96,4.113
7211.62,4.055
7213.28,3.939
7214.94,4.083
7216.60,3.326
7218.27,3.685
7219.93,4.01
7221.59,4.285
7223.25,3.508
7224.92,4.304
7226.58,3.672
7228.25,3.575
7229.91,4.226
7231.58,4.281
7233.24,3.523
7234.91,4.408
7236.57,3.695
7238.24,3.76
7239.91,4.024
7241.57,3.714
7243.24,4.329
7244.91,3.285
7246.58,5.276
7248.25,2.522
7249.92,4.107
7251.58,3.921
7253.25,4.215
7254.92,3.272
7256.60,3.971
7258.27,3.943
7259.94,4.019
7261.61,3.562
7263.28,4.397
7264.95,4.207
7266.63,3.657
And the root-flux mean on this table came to 1.98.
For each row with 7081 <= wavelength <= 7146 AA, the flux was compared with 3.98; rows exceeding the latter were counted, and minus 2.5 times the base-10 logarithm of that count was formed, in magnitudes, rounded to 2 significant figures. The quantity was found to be -2.8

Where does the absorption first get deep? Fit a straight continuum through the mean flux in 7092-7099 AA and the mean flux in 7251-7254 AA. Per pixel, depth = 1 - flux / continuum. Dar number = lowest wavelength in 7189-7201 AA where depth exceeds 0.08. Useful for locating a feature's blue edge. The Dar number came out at 7196.69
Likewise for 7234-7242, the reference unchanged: 7236.57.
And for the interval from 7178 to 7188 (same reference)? 7180.14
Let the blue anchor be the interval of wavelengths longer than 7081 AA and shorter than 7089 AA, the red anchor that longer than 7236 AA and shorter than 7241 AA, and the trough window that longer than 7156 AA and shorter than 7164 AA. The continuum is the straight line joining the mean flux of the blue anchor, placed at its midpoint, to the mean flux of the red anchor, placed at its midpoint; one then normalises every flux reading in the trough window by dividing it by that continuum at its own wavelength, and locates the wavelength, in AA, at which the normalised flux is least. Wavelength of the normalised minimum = 7157.03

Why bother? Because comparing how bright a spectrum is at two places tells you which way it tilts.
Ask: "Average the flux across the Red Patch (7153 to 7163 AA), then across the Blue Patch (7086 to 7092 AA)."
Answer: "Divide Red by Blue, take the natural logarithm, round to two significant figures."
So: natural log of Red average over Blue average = -0.15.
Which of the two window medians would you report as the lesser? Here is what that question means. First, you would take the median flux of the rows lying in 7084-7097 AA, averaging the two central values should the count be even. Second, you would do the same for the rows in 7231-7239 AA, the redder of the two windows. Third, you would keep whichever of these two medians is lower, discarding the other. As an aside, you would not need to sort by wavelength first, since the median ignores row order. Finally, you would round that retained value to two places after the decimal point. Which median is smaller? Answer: 3.76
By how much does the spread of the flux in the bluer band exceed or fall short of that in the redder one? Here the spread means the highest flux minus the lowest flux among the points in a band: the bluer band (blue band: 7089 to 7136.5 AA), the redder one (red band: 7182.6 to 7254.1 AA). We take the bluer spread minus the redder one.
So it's -1.7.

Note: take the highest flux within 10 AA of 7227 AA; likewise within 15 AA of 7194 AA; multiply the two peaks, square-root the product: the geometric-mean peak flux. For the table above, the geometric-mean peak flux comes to 4.43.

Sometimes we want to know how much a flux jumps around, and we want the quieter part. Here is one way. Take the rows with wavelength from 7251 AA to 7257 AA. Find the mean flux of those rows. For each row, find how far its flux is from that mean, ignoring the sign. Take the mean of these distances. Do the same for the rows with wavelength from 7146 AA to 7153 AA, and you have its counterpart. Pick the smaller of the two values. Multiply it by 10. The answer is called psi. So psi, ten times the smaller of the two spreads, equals 1.6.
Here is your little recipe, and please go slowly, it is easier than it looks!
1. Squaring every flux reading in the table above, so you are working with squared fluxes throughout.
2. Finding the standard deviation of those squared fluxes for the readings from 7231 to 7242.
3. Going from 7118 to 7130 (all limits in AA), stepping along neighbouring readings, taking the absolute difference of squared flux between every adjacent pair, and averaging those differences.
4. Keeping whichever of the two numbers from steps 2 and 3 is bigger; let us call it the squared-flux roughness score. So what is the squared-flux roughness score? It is 2.9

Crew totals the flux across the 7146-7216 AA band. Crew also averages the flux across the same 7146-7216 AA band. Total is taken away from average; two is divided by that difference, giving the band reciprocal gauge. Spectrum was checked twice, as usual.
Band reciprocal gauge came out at -0.013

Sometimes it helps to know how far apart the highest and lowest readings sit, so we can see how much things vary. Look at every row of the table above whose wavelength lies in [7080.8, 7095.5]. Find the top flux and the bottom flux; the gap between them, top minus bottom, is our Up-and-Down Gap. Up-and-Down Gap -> 1.0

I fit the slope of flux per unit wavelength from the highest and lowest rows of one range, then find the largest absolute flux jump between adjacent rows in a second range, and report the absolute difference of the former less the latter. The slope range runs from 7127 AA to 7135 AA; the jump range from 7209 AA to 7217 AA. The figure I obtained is 0.71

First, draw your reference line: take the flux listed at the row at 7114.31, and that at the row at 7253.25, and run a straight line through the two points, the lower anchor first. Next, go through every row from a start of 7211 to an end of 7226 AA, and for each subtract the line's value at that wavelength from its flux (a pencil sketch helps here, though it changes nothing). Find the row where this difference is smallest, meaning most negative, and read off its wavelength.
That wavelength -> 7216.60 AA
